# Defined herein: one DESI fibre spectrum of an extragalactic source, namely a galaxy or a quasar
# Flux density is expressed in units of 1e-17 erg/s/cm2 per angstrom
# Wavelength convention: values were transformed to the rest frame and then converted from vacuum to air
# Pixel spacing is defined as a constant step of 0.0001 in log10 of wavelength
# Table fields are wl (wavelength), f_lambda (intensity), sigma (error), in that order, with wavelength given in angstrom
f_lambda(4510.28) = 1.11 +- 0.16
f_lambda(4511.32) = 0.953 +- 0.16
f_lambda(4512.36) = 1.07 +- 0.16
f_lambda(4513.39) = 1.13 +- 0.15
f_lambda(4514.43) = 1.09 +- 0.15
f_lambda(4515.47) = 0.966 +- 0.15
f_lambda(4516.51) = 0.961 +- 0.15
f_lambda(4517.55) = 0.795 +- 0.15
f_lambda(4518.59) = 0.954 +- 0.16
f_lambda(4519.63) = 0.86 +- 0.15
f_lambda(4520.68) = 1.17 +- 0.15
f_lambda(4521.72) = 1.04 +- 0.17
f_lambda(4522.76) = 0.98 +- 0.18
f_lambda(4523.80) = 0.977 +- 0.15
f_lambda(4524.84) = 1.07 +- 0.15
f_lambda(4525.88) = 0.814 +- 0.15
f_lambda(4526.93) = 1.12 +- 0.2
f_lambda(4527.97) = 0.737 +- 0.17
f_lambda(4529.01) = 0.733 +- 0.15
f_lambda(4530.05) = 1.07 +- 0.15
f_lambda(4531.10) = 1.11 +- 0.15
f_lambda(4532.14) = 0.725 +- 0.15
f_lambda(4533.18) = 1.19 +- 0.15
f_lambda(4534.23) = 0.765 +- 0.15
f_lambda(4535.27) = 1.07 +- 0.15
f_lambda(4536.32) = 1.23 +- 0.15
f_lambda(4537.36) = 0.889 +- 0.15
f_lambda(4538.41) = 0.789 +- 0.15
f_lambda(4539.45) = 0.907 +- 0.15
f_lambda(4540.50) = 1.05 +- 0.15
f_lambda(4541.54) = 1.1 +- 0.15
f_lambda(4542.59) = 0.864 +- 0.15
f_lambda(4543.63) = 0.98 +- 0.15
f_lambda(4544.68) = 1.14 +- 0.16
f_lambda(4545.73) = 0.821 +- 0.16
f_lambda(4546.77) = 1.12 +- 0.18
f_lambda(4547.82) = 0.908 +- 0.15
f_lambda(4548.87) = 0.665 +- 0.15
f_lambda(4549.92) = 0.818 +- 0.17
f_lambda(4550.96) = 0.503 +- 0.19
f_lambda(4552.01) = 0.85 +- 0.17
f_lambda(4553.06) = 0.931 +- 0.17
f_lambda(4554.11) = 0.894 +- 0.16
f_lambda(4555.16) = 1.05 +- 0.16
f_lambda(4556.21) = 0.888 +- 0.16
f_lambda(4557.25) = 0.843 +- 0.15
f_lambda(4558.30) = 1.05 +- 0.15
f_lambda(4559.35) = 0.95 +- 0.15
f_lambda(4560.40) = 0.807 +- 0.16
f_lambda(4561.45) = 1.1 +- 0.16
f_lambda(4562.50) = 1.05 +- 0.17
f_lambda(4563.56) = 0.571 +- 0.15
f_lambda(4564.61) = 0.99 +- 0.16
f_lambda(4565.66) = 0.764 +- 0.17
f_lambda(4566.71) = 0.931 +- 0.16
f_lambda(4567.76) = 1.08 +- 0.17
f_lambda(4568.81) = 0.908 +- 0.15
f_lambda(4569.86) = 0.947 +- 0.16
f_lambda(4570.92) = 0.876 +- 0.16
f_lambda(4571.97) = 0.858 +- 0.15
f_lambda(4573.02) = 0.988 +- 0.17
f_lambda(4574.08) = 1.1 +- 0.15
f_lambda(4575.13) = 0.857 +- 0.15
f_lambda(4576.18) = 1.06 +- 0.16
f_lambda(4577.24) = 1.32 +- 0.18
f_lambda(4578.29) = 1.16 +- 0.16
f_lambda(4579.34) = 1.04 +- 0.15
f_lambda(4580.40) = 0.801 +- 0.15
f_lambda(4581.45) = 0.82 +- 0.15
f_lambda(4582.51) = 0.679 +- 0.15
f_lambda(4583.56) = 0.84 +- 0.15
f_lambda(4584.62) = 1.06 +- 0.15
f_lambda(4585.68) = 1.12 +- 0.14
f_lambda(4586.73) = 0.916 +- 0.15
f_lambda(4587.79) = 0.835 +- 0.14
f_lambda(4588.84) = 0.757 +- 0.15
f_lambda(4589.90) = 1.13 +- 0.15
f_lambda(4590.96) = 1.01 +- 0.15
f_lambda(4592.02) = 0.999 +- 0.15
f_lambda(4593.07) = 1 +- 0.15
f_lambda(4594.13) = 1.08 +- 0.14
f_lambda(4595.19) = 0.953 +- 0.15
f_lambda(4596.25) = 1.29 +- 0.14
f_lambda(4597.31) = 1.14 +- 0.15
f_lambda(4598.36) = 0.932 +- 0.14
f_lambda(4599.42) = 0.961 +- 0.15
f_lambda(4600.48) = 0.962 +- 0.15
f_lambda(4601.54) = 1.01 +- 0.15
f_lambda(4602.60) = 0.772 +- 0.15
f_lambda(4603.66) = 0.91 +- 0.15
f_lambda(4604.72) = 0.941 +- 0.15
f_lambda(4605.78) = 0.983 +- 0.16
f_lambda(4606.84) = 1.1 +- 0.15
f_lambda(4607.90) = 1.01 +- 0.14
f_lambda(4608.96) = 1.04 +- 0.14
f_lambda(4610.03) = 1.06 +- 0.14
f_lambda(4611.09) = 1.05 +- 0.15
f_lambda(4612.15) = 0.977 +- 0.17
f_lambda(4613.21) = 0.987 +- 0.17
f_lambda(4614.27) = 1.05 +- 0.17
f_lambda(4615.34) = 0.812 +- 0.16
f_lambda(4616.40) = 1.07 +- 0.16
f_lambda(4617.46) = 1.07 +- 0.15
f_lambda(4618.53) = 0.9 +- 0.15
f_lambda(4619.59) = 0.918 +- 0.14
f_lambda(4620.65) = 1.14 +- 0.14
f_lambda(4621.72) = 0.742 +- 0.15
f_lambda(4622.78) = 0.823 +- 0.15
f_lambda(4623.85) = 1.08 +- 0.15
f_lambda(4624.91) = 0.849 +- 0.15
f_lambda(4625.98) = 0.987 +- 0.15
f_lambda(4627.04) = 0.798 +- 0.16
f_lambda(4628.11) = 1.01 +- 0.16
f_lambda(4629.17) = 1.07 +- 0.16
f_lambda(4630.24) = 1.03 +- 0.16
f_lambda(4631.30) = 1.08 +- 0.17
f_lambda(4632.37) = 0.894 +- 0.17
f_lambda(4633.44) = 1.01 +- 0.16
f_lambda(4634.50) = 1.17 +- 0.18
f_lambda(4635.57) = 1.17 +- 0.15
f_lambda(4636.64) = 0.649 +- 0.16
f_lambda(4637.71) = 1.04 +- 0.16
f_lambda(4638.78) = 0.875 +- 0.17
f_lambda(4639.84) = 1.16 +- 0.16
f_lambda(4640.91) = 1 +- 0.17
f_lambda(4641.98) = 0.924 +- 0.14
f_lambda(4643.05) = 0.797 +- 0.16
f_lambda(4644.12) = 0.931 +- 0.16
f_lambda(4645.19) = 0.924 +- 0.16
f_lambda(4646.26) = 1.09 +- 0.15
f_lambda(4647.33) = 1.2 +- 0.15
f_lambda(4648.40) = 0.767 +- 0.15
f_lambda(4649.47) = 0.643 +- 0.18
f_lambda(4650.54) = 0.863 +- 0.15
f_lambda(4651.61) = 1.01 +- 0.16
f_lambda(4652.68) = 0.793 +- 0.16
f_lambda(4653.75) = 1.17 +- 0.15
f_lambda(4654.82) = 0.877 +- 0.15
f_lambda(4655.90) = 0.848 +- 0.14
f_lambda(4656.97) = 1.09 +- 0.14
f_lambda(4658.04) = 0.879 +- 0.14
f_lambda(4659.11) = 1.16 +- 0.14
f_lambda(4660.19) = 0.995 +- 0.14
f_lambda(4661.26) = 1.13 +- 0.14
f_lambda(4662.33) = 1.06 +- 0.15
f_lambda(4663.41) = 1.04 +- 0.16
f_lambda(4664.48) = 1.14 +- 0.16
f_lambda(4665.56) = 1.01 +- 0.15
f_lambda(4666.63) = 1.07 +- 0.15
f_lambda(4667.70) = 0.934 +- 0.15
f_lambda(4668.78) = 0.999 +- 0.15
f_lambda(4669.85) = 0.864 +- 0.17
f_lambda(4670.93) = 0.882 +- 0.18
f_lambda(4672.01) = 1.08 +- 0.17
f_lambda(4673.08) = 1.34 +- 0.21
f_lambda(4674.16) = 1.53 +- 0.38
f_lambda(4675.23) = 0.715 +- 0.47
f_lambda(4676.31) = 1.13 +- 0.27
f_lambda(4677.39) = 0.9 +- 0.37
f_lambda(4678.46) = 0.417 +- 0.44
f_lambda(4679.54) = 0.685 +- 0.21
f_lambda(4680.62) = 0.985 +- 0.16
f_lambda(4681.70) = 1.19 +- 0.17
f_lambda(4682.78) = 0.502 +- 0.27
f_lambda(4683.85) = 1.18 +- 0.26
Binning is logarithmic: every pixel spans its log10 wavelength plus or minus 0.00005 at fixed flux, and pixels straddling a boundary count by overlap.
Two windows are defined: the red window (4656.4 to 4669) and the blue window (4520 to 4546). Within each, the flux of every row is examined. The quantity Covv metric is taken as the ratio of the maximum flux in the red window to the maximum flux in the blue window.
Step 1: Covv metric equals 0.94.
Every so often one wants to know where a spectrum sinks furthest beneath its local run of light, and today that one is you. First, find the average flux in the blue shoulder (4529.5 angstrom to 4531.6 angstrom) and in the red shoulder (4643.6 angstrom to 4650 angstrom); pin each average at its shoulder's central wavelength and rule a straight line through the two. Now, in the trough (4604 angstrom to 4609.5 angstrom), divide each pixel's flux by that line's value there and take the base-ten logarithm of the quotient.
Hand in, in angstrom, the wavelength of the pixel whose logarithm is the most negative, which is 4604.72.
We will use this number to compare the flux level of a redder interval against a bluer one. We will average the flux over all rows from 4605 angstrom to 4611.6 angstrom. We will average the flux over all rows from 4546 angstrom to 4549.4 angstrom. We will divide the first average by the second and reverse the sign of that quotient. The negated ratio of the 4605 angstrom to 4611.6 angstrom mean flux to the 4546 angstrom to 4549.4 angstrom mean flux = -1.16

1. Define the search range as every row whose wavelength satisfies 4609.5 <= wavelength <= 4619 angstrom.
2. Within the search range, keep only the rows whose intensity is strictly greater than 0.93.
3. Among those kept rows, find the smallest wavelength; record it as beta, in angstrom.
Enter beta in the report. 4610.03 angstrom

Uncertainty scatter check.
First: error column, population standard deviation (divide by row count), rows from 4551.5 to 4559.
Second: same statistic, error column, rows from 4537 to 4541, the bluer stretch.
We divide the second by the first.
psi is 0.0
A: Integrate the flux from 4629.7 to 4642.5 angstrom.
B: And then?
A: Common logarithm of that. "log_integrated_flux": 1.11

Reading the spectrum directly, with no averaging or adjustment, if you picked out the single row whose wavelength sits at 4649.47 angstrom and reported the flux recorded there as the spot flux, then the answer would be 0.643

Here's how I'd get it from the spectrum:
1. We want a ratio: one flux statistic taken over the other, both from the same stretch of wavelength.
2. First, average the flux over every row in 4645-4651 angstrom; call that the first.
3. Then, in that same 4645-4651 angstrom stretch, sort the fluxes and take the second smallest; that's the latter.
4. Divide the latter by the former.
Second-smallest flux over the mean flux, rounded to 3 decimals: 0.839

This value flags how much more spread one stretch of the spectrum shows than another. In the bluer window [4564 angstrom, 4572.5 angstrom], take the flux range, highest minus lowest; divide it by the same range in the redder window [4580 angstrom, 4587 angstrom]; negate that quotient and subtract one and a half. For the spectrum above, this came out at -2.2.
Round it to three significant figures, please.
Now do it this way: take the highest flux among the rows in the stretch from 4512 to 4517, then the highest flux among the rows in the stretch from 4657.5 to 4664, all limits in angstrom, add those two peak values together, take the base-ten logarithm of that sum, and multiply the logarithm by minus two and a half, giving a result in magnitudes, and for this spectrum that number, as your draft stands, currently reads -0.900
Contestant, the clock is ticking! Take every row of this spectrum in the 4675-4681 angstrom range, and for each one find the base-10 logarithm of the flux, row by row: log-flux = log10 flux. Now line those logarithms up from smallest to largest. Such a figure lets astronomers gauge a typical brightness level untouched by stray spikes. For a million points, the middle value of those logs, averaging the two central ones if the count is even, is -0.10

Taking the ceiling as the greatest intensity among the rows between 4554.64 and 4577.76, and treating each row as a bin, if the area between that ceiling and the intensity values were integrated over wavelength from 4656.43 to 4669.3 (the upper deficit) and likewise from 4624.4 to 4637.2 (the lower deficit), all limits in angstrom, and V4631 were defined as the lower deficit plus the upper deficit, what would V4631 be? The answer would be 7.97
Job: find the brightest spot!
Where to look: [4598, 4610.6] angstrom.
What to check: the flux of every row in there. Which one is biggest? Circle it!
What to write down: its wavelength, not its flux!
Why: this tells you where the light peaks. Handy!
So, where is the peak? 4606.84 angstrom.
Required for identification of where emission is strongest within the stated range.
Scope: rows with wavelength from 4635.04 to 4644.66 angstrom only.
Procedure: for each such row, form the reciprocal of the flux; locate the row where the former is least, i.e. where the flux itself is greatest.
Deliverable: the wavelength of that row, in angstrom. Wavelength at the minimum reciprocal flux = 4635.57 angstrom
